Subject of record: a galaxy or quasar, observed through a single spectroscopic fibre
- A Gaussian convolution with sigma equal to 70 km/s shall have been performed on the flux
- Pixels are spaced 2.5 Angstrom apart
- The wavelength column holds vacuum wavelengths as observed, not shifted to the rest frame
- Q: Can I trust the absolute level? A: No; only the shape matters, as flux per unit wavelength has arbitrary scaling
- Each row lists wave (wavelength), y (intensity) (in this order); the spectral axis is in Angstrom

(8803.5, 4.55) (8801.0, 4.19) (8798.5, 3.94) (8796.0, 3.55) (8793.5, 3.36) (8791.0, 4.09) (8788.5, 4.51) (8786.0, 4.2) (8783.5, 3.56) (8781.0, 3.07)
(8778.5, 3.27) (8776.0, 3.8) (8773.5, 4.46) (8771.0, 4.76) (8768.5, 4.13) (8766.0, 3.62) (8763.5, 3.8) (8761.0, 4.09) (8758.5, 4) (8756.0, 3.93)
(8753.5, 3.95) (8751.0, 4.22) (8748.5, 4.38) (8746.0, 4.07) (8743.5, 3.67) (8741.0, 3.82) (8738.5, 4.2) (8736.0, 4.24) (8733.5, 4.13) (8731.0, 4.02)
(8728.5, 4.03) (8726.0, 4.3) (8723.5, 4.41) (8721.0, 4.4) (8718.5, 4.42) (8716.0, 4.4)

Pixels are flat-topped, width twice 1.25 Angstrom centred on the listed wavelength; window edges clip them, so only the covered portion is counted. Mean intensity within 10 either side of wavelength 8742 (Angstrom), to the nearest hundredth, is 4.09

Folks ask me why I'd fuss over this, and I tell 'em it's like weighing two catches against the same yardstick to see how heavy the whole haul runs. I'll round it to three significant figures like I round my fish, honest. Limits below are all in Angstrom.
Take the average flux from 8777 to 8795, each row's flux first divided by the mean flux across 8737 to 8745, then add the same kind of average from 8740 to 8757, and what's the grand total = 1.98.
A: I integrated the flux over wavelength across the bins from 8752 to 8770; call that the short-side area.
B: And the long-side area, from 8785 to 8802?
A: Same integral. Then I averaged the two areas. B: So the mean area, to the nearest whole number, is 69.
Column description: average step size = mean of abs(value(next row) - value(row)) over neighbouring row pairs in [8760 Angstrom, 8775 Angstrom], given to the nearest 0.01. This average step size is 0.38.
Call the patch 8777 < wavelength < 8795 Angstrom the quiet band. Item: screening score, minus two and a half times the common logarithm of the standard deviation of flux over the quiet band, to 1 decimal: 0.7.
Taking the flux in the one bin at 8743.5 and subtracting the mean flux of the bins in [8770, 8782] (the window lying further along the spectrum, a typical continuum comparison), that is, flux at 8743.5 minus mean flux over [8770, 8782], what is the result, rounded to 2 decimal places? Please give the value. -0.20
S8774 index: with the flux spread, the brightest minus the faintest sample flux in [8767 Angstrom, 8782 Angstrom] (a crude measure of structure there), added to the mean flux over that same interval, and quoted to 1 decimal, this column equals 5.6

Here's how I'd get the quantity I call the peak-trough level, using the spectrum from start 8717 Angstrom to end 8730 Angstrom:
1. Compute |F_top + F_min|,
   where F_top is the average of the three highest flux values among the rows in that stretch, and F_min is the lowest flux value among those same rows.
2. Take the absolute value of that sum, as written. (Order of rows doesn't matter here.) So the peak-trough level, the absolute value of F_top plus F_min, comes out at 8.4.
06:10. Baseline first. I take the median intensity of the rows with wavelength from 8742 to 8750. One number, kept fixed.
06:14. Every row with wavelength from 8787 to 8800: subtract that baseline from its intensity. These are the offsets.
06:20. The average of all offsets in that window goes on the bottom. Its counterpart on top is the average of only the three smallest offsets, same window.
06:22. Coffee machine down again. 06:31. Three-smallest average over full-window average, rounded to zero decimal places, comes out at 3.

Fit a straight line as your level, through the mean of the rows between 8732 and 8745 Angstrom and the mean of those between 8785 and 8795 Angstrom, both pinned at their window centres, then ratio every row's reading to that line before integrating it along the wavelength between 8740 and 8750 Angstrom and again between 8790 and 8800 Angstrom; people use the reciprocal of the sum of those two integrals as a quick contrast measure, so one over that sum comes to 0.052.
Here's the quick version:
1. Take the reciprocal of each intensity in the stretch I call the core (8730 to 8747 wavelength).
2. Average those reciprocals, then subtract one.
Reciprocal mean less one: -0.751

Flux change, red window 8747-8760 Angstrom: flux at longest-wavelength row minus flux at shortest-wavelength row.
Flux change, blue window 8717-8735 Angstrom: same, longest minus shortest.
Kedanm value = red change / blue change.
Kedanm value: 1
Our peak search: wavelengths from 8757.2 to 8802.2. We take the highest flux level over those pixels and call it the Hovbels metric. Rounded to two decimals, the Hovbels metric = 4.76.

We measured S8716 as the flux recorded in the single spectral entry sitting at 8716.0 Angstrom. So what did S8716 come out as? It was 4.4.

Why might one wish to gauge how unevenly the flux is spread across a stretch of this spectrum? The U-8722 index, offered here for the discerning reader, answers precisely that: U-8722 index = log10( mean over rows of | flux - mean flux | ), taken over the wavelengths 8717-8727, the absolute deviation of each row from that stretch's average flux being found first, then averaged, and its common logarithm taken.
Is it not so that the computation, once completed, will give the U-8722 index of -1.4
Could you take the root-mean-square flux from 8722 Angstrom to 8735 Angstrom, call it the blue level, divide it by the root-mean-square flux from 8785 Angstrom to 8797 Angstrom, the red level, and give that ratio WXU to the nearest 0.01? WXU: 1.05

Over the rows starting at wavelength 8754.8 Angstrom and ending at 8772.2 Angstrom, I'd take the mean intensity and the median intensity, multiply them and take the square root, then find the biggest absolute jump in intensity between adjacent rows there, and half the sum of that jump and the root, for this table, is 2.33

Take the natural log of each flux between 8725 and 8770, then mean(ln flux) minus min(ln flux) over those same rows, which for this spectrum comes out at 0.11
